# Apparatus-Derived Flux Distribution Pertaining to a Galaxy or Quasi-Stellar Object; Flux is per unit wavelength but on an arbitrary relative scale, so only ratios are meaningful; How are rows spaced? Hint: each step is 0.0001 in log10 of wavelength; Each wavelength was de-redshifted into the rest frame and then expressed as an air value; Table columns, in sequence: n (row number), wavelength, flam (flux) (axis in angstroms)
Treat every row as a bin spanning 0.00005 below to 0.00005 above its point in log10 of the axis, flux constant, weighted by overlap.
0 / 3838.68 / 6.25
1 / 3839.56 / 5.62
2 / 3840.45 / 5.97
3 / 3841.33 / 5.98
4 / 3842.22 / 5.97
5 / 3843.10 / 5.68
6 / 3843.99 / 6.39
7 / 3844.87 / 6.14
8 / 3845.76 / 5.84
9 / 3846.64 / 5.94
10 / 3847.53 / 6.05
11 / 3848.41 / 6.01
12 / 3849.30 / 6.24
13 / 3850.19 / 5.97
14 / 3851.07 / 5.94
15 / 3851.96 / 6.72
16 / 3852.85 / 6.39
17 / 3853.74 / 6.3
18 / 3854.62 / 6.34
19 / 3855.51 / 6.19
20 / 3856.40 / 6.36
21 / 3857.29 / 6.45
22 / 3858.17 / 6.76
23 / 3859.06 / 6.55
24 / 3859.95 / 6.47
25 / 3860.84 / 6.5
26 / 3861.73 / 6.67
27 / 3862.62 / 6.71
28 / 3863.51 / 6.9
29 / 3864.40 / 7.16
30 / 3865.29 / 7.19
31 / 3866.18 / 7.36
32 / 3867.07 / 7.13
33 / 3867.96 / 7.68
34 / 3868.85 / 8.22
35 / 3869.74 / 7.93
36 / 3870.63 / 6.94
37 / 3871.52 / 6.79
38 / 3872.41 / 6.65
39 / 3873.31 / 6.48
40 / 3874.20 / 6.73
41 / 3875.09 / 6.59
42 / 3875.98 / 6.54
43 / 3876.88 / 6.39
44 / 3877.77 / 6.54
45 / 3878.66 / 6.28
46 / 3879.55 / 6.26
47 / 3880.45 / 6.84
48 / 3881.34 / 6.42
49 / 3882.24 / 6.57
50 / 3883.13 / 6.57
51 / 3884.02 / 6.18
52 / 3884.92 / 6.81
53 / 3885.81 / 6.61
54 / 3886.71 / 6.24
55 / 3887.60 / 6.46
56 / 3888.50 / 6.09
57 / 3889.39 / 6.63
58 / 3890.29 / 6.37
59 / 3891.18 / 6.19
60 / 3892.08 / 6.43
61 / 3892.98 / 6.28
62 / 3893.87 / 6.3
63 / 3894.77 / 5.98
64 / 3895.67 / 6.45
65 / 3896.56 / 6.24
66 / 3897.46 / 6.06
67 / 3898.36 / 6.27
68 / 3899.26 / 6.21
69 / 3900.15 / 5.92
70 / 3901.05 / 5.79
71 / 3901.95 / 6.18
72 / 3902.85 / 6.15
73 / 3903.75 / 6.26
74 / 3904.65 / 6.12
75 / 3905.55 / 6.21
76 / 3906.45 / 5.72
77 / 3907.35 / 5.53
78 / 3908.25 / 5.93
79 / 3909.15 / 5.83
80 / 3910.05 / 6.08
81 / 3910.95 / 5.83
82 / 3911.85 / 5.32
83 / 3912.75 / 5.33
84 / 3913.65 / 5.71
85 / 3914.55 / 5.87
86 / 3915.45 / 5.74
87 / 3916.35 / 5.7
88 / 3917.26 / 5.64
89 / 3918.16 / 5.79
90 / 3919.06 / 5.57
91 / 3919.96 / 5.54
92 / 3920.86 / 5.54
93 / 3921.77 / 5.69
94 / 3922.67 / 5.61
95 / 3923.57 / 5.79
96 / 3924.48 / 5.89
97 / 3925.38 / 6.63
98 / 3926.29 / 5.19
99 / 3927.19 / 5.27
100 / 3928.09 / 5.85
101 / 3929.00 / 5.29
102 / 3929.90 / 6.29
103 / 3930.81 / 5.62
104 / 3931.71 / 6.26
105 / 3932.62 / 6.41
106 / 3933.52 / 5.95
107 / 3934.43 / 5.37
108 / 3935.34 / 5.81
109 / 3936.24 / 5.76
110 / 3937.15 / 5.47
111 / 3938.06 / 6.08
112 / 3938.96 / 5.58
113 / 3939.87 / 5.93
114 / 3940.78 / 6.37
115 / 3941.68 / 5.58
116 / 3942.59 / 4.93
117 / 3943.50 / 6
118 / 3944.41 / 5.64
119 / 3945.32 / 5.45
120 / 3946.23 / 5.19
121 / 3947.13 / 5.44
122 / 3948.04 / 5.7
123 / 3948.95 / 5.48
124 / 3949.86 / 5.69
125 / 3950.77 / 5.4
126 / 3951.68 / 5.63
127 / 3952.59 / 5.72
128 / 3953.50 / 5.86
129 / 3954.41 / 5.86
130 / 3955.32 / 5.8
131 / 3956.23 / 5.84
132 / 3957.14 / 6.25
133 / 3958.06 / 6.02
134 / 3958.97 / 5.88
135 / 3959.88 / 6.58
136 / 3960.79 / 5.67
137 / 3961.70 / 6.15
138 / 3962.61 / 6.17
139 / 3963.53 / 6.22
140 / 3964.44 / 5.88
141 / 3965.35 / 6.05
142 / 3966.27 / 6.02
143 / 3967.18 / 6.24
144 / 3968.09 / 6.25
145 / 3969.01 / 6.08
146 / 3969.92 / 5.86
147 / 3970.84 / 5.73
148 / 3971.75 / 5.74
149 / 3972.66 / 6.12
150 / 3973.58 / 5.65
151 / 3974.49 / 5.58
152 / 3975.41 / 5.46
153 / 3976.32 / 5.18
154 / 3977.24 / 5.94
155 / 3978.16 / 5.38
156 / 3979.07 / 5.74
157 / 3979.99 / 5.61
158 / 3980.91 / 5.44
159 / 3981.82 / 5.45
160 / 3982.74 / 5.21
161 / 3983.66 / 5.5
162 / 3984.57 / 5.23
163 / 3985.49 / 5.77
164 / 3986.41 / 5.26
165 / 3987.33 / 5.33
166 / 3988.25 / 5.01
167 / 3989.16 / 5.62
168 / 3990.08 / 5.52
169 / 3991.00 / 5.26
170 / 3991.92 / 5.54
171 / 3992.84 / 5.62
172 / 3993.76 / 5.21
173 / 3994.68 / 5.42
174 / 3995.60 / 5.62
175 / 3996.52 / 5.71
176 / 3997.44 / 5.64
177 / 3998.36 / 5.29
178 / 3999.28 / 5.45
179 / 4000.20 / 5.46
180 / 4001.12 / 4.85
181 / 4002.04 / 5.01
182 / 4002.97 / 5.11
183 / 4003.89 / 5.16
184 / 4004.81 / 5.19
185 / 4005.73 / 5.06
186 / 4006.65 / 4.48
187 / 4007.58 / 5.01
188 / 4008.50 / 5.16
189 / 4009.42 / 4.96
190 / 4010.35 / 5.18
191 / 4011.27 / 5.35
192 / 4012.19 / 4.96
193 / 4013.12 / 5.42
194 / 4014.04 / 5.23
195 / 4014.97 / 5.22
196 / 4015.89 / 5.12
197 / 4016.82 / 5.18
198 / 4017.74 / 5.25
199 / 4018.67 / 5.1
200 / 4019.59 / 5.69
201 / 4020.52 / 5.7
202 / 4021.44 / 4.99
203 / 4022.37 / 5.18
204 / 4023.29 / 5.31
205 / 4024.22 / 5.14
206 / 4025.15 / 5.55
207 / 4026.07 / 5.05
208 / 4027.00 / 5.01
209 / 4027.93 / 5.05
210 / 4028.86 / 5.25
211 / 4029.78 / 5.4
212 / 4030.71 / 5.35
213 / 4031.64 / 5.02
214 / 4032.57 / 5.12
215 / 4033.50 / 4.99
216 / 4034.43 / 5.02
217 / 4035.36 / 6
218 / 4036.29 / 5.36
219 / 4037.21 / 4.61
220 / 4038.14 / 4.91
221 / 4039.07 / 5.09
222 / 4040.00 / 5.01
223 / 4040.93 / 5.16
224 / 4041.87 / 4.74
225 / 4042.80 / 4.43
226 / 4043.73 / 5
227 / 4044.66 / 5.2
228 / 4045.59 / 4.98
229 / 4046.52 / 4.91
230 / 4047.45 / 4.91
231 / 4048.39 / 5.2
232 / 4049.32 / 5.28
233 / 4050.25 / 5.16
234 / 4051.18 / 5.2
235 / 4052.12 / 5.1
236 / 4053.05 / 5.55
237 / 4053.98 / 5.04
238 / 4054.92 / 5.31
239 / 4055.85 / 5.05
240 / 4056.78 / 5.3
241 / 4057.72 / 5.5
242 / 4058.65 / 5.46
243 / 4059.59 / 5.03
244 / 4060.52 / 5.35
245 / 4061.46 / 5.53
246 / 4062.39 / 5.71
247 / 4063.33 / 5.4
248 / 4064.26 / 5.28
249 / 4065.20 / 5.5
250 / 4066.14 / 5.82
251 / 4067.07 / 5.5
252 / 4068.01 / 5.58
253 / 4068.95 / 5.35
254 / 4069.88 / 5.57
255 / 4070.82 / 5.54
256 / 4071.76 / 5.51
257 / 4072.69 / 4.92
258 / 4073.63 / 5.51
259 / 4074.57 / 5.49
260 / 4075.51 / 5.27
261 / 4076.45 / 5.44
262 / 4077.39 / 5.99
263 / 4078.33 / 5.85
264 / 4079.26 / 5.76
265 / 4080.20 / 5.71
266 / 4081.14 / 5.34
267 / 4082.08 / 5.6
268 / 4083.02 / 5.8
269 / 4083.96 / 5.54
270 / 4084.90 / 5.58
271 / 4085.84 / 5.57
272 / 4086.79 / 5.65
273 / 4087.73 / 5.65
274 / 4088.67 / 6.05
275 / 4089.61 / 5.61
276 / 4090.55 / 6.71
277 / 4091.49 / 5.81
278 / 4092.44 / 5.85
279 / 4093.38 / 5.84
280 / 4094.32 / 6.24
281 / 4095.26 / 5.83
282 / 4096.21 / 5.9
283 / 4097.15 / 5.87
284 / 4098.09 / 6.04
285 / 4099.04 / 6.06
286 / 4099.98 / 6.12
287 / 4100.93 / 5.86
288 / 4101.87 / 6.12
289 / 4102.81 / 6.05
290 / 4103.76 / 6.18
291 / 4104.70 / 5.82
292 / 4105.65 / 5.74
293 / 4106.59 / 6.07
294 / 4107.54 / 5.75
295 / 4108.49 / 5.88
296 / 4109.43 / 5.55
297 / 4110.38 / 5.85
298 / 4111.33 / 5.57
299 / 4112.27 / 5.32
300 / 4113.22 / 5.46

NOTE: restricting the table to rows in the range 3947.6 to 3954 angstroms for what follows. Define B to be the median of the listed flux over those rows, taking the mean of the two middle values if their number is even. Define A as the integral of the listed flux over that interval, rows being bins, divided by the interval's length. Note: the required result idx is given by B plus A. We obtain 11.3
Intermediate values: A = 5.64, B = 5.69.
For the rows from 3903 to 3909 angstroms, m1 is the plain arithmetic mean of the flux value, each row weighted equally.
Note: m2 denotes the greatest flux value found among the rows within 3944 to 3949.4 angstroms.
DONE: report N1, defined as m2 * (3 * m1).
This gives 102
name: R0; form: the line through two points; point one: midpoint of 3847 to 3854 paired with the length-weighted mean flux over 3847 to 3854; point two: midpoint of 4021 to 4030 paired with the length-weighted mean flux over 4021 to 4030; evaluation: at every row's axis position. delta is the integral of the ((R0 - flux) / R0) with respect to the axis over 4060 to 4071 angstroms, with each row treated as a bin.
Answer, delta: -1.2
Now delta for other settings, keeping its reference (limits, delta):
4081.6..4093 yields -2.2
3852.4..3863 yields -0.6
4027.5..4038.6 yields -0.1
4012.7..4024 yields -0.1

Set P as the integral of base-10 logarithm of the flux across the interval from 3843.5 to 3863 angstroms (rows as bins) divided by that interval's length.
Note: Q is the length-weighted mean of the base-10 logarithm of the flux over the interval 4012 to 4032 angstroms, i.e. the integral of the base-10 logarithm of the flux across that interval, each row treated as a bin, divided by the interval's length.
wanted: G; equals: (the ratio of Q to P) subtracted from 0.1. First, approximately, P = 0.800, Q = 0.72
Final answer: -0.80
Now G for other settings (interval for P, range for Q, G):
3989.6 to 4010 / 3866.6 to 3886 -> -1.05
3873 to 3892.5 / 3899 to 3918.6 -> -0.85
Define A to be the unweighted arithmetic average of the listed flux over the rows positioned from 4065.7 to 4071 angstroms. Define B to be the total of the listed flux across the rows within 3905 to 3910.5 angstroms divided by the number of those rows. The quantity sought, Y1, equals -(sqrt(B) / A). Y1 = -0.436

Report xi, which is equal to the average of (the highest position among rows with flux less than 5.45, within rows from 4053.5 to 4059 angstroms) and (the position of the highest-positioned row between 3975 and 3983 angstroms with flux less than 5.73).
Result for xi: 4019.8 angstroms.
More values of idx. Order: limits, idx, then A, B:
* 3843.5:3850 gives 12.1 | 6.08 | 6.05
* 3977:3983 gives 11.0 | 5.53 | 5.45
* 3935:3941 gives 11.6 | 5.84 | 5.81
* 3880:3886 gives 13.1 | 6.57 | 6.57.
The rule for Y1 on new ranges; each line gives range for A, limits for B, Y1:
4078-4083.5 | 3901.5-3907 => -0.435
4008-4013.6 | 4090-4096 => -0.475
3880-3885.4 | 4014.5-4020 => -0.349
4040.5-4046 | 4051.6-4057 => -0.465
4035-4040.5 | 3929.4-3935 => -0.474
